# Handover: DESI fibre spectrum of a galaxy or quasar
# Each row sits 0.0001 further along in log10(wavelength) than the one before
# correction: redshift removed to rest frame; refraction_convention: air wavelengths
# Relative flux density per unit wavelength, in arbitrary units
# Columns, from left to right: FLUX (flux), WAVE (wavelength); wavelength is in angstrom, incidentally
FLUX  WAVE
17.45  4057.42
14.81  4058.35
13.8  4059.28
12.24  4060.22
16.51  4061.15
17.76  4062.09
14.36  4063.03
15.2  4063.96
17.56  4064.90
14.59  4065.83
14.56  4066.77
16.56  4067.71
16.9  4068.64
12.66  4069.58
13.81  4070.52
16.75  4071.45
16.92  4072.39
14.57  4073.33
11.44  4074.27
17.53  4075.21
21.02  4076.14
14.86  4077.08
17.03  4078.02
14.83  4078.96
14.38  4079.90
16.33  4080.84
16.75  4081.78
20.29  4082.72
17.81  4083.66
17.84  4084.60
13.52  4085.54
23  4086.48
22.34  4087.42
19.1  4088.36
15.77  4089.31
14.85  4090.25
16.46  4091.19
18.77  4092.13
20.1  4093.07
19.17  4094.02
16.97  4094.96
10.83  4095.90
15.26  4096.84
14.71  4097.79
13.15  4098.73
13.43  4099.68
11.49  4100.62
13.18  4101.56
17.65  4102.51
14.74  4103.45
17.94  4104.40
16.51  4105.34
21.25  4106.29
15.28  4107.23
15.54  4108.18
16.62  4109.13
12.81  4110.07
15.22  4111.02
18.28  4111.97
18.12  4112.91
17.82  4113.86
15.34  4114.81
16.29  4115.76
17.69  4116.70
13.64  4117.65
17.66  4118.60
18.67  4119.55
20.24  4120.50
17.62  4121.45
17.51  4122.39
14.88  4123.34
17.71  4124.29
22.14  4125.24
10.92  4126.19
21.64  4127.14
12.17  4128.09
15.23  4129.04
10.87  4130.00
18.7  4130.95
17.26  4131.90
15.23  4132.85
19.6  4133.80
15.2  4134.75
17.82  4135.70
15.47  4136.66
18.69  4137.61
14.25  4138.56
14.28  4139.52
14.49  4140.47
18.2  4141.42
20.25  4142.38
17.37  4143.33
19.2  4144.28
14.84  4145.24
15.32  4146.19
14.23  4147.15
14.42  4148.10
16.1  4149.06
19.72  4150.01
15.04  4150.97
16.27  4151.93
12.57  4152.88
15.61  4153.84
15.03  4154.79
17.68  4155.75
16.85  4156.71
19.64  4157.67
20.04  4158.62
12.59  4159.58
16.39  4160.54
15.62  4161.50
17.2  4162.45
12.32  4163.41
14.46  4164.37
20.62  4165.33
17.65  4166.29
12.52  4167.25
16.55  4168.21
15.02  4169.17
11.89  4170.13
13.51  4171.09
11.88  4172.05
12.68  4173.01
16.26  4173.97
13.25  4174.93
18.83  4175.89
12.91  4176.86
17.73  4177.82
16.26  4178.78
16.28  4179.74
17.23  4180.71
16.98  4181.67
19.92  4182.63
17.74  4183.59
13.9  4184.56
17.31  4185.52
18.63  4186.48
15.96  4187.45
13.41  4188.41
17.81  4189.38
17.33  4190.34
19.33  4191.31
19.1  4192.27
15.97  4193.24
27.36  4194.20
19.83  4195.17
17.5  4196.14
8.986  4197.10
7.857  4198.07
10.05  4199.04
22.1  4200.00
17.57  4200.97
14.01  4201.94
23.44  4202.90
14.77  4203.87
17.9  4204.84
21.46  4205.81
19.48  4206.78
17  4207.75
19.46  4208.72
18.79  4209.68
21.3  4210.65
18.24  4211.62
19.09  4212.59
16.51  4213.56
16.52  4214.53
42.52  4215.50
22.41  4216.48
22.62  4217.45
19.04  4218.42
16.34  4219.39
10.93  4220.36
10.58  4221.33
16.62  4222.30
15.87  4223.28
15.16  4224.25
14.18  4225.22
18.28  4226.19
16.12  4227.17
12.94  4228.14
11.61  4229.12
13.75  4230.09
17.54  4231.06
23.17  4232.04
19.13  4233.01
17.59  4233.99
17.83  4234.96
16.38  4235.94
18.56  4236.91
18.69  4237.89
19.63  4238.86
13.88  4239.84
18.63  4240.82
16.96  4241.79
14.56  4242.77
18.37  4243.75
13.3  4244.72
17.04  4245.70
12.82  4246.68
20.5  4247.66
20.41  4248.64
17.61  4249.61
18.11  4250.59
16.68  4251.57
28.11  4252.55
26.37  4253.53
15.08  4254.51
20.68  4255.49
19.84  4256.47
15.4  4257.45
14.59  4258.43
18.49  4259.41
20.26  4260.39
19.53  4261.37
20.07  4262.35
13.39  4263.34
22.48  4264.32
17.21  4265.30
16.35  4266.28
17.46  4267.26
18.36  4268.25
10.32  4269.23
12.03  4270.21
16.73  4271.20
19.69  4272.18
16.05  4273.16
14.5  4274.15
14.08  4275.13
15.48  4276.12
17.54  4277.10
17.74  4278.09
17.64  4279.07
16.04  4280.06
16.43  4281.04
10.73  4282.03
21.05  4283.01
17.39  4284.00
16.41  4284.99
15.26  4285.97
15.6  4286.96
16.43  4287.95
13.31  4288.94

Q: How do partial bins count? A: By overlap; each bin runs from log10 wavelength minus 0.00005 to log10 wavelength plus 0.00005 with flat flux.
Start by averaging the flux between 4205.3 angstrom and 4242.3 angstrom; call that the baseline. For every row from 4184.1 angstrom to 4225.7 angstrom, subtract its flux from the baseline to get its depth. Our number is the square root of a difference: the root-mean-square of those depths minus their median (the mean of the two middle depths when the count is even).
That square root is 2.22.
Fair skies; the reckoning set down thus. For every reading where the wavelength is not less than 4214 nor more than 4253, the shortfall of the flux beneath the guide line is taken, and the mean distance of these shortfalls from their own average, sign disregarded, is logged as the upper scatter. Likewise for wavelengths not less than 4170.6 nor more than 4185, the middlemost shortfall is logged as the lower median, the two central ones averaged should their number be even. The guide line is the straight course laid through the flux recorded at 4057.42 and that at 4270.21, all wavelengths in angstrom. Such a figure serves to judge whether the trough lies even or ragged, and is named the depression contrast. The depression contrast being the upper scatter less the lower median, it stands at 5.1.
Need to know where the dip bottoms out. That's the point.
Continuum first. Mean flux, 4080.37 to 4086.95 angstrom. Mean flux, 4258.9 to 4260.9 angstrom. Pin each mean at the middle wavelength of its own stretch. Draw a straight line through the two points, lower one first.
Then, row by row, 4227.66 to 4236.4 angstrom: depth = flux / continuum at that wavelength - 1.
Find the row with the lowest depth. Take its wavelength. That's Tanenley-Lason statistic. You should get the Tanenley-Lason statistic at 4229.12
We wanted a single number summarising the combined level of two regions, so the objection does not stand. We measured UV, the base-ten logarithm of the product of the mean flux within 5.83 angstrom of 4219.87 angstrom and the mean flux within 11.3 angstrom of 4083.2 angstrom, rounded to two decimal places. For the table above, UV 2.51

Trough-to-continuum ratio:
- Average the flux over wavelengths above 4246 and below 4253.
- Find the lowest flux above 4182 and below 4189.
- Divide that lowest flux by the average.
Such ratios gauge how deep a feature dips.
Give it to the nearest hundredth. 0.70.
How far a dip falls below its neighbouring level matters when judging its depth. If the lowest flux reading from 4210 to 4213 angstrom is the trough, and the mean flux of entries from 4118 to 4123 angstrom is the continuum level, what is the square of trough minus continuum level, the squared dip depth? 0.0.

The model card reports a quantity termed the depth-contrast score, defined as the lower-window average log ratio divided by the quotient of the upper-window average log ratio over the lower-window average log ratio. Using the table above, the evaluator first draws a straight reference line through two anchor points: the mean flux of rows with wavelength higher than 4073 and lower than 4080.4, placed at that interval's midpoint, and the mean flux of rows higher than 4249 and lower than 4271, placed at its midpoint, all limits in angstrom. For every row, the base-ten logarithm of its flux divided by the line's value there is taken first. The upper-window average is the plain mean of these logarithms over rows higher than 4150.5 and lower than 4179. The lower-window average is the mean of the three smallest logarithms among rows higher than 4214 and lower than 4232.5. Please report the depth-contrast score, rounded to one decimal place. -1.0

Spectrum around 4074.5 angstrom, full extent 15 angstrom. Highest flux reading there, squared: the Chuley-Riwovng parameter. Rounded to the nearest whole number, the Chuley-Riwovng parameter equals 442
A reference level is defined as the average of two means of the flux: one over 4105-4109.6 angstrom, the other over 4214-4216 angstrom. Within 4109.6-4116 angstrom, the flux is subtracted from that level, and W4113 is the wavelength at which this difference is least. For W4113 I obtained 4111.97 angstrom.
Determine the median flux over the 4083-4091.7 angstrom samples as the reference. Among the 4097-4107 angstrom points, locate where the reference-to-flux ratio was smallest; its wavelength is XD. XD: 4106.29 angstrom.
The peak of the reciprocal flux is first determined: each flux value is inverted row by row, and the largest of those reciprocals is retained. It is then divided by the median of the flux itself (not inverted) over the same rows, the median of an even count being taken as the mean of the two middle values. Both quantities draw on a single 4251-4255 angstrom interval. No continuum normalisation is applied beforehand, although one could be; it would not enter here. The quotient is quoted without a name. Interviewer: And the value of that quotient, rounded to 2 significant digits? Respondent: 0.0031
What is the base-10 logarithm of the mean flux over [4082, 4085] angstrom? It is 1.27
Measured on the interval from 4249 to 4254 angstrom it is 1.33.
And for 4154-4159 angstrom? 1.25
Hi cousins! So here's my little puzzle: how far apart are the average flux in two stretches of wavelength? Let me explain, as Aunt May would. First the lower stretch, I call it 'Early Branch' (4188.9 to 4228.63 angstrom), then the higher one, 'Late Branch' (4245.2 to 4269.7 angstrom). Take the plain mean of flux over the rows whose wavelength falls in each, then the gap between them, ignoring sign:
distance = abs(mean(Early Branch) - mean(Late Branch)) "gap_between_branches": 0.42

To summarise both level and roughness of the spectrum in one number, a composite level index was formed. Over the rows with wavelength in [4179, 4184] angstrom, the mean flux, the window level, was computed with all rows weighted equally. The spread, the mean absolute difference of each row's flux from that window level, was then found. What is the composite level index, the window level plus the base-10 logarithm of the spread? 17.6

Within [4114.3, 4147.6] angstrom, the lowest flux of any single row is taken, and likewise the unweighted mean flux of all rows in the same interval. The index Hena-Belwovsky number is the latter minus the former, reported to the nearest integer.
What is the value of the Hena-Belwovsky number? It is 6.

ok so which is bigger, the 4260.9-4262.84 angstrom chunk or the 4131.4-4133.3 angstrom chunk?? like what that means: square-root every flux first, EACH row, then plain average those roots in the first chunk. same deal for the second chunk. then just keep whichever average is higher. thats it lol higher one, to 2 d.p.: 4.45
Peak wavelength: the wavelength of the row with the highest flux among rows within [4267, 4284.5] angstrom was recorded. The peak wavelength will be 4283.01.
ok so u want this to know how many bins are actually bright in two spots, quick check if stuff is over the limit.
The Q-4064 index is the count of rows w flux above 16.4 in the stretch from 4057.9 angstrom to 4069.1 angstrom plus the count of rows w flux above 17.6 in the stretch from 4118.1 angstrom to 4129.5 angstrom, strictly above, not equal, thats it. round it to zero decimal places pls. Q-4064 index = 12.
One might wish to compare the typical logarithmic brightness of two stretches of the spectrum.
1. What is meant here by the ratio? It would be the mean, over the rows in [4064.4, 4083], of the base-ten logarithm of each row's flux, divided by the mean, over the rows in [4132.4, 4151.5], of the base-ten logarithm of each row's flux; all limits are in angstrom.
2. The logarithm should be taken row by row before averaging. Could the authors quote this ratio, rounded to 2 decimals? 0.99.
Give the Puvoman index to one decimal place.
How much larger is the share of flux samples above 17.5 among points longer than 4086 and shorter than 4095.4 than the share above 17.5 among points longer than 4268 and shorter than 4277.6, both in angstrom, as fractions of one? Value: 0.3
